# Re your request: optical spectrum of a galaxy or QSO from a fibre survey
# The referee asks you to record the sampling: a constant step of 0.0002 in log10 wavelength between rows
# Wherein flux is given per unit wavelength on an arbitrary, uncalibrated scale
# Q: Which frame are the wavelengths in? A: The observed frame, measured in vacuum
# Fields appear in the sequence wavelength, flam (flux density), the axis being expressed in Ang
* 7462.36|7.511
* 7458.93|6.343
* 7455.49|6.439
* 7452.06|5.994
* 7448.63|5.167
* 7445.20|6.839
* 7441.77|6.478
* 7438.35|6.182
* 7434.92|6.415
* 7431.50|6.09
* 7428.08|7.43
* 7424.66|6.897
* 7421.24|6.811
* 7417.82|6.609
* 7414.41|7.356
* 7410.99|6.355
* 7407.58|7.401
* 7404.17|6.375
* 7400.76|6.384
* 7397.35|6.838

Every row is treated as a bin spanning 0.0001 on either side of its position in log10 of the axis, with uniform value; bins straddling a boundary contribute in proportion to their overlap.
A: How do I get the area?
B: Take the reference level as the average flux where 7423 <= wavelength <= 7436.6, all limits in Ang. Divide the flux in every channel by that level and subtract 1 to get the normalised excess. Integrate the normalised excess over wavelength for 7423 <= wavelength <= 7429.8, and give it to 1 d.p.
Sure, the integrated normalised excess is 0.5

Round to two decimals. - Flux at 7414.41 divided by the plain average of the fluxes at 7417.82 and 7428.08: 1.05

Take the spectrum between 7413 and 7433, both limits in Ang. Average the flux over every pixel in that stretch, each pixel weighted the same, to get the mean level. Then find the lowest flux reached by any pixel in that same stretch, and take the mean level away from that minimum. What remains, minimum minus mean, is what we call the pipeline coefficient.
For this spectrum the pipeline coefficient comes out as -0.78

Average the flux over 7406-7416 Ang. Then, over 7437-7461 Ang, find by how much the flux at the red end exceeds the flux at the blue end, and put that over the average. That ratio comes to 0.023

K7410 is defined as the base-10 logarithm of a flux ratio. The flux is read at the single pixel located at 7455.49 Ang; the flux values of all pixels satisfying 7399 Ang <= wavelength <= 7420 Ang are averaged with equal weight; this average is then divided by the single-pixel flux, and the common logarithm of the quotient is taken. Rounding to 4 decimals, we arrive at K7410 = 0.0203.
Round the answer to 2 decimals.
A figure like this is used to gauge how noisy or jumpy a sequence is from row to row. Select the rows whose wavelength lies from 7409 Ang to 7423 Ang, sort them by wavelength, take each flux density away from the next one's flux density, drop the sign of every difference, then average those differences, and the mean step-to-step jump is 0.65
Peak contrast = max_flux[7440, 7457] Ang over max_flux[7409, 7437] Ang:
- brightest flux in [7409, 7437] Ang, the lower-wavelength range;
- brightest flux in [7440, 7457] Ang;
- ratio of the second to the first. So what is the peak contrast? 0.92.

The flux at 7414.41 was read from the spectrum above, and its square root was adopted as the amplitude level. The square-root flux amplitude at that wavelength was 2.712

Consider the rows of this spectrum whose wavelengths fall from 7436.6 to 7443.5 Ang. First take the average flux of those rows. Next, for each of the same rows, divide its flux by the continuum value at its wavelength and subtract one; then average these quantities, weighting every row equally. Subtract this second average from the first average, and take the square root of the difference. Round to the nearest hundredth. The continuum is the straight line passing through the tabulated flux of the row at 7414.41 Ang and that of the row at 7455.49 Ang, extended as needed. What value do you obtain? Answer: 2.53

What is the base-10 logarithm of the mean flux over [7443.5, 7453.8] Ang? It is 0.78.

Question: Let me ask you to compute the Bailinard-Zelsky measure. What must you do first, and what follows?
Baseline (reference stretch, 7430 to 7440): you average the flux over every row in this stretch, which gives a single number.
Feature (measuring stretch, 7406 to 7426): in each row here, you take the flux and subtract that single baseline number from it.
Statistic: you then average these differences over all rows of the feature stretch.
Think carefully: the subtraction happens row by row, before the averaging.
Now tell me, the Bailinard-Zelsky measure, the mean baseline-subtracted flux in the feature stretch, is 0.7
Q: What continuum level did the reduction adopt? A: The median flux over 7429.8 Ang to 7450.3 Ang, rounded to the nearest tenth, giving 6.3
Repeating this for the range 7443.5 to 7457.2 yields 6.2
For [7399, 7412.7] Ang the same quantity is 6.4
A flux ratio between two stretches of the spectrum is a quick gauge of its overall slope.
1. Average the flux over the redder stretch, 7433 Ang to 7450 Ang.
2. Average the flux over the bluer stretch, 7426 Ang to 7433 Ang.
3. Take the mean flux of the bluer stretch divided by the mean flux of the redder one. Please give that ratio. 1.09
